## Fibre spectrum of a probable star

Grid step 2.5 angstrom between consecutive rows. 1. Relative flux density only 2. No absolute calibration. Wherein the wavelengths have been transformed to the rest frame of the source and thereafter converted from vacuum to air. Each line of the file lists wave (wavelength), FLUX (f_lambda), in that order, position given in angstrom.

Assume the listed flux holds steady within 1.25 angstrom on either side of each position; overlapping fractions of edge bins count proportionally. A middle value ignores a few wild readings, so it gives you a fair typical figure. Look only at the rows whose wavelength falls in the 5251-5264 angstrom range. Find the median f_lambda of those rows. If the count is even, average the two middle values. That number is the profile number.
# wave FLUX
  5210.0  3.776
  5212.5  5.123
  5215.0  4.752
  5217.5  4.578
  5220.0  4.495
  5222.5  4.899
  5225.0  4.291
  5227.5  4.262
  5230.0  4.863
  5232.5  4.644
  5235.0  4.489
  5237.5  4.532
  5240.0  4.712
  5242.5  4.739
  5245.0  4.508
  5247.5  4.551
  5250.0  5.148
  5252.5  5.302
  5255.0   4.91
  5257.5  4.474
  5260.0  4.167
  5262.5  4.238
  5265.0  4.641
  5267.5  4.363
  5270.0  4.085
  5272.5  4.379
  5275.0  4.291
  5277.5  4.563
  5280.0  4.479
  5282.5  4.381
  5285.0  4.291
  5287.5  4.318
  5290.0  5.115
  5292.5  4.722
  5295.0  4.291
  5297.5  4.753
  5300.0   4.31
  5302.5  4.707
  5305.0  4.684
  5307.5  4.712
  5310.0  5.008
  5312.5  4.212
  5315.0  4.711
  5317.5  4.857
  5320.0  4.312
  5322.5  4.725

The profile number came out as 4.47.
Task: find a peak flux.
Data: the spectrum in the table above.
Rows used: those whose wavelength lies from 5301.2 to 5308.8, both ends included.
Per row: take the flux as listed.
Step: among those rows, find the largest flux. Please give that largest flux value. 4.712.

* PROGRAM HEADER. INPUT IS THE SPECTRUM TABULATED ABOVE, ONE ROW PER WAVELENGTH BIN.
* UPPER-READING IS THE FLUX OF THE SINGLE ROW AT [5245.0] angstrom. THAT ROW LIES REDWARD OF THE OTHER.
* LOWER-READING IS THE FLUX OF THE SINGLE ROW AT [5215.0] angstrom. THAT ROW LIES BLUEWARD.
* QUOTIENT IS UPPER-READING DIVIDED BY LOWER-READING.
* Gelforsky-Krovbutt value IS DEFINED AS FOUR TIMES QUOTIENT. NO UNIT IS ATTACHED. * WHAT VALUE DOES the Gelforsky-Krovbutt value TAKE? 3.8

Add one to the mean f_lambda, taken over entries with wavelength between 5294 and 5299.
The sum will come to 5.52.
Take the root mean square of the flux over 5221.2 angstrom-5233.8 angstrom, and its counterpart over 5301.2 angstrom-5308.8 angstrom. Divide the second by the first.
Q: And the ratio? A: 1.02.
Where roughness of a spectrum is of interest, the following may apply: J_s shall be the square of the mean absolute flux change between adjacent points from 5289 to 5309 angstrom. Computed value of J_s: 0.10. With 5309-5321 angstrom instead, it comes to 0.25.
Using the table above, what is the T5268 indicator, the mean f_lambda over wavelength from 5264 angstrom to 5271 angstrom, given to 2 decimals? 4.36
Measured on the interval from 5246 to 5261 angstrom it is 4.76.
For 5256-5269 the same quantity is 4.38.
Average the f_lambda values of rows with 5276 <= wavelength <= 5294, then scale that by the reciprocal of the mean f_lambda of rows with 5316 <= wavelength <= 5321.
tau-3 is 0.99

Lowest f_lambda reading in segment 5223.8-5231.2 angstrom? 4.262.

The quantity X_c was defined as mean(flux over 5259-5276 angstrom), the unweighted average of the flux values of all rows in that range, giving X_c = 4.31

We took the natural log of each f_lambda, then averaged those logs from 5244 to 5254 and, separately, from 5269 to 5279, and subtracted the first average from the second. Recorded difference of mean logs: -0.117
